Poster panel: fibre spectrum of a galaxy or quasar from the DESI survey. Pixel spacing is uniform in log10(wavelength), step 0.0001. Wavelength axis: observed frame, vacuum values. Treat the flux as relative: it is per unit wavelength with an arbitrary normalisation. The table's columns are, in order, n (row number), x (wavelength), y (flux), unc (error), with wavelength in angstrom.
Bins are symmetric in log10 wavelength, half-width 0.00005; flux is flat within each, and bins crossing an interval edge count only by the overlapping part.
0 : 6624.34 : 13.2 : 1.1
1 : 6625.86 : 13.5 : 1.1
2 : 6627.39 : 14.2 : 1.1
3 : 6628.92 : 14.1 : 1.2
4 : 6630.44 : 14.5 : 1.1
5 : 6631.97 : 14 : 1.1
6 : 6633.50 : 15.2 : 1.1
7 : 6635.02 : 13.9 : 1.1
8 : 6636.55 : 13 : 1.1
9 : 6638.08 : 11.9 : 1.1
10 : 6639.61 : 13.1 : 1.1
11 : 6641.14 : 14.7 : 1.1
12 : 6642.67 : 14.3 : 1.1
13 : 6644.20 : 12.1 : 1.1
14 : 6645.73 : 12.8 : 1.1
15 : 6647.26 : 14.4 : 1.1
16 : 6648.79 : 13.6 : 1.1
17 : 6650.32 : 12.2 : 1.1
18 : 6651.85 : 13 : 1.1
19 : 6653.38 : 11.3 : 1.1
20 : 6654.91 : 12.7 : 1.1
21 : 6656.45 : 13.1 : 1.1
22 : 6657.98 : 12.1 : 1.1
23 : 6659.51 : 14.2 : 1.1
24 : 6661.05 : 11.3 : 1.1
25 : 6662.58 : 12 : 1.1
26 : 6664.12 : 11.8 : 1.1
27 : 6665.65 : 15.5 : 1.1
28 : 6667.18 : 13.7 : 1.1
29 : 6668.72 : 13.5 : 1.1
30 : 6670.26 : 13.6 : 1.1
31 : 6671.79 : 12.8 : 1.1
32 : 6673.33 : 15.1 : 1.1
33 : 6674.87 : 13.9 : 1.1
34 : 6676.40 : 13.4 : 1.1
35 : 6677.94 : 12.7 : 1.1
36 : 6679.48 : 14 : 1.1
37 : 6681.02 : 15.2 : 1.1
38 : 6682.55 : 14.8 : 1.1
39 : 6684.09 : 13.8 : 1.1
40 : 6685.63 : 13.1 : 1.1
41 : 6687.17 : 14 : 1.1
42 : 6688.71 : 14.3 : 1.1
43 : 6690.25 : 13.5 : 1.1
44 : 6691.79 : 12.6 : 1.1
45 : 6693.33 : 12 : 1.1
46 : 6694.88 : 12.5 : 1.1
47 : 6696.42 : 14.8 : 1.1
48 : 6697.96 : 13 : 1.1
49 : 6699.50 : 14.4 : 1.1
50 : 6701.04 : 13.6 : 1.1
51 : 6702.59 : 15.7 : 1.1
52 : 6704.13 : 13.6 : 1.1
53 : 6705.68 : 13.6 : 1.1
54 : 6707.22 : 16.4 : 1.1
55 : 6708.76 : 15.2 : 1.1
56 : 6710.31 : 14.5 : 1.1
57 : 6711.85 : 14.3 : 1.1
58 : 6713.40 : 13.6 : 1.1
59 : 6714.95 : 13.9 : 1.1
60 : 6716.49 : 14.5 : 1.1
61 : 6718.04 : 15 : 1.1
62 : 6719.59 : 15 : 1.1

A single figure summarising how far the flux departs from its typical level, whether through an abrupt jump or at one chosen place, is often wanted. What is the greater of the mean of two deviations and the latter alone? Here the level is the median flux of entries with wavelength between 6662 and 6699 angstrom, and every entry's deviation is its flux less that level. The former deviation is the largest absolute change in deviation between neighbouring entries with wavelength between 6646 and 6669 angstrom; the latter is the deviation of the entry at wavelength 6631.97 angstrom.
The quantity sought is 2.1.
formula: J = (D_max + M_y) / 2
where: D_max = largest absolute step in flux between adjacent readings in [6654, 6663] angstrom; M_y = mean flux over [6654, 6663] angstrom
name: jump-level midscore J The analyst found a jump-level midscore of 7.73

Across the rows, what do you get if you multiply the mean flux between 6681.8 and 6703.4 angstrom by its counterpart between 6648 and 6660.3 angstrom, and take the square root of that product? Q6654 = 13.2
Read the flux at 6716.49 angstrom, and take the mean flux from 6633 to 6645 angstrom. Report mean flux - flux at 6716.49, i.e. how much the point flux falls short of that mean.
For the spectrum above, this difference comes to -1.0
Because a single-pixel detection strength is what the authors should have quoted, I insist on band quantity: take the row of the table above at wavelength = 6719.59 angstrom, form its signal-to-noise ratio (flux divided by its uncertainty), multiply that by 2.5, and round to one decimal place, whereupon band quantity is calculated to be 34.1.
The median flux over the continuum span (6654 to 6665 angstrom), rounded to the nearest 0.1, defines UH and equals 12.1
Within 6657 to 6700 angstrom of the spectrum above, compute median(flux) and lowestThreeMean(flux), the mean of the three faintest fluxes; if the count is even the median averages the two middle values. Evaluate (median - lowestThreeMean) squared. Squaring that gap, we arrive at 3.4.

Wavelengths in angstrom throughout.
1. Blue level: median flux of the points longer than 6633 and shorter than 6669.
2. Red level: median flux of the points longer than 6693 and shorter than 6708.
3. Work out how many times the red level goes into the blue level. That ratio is 0.96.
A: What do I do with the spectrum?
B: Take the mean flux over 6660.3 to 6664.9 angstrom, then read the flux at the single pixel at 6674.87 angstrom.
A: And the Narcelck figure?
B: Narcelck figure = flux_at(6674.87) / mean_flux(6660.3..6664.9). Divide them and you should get 1.19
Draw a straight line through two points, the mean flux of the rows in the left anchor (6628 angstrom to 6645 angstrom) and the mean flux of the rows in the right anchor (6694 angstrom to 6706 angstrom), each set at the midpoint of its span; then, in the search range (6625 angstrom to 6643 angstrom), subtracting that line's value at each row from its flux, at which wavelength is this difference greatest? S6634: 6633.50 angstrom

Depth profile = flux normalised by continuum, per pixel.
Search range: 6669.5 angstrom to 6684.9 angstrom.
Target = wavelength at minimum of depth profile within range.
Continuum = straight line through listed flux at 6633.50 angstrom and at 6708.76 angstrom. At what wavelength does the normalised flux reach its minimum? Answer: 6677.94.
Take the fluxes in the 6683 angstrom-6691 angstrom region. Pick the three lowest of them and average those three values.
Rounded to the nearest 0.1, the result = 13.5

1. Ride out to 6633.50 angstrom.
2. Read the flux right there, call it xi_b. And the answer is 15.2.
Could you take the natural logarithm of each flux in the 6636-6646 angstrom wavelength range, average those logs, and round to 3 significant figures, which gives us 2.57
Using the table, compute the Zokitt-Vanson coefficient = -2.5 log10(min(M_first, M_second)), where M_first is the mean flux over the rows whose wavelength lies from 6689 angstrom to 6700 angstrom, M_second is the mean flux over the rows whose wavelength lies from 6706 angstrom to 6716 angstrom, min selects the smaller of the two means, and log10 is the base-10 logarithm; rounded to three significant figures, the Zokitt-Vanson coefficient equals -2.81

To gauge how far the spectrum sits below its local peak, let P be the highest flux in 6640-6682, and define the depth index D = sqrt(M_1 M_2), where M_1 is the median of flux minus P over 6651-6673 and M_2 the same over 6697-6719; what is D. 1.7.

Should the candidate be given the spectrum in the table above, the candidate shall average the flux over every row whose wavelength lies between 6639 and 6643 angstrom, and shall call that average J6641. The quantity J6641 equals 14.0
